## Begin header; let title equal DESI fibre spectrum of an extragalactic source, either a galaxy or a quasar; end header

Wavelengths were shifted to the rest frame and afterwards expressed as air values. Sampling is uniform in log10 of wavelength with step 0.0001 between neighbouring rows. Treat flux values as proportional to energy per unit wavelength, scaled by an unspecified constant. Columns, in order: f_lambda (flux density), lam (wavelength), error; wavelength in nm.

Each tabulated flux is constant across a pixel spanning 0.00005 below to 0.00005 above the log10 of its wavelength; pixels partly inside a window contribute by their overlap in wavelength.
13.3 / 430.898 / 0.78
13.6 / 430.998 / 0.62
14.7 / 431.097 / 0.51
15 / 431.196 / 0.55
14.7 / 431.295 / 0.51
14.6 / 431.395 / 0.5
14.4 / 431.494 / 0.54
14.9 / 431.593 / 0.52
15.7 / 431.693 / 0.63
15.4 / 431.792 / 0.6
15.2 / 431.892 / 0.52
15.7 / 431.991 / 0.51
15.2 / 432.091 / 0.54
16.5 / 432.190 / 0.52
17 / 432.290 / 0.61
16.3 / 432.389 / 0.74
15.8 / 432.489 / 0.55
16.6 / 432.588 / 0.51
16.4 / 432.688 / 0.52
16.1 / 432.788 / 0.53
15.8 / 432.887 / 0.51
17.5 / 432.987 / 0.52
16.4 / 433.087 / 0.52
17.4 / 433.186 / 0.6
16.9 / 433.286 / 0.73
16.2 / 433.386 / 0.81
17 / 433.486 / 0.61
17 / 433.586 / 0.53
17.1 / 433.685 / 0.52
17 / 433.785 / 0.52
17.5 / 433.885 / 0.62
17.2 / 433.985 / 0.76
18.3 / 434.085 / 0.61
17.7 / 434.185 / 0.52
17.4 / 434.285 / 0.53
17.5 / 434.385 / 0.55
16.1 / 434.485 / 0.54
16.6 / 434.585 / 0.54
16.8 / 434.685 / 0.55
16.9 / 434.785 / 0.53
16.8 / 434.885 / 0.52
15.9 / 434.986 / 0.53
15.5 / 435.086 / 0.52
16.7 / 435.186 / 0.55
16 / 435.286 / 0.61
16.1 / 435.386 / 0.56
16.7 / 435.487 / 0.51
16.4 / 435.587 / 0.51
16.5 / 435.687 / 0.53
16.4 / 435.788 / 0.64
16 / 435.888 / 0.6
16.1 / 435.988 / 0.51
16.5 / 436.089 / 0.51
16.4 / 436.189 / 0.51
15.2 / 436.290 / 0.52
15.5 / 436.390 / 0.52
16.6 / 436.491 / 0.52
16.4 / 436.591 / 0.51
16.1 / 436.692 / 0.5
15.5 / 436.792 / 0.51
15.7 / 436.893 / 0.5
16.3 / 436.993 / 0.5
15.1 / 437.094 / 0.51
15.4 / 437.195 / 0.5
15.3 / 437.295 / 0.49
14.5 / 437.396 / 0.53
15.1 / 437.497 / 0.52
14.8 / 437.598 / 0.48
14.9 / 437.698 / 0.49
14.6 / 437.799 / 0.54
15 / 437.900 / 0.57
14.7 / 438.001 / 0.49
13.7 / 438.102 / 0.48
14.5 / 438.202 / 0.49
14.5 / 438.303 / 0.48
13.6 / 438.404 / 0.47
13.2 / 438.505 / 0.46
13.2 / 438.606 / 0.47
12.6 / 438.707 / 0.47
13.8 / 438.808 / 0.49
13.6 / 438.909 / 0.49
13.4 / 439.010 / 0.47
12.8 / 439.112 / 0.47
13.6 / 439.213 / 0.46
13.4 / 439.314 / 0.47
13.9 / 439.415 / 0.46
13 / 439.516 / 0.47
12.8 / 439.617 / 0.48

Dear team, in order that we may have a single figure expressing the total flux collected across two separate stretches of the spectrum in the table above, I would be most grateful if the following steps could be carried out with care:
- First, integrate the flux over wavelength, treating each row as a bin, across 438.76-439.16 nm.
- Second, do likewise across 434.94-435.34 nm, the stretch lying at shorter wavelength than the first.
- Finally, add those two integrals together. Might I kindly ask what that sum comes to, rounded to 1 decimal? 11.8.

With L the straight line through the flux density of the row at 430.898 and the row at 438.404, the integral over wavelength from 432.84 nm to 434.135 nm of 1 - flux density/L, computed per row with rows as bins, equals -0.35 nm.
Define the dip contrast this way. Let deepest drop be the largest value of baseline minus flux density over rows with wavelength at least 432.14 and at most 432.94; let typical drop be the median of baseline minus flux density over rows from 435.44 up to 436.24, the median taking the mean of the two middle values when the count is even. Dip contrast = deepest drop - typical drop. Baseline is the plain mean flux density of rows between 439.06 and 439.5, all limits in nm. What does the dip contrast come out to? 0.6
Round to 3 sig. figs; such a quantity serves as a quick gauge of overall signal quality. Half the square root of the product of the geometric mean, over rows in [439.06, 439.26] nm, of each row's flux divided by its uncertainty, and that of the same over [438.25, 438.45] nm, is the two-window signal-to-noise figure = 14.5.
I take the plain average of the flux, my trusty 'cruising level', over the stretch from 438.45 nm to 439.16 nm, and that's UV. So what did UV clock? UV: 13.2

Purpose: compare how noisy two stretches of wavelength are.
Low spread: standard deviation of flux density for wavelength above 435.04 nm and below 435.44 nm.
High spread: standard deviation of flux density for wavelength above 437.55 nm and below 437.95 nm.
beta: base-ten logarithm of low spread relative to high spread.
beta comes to 0.46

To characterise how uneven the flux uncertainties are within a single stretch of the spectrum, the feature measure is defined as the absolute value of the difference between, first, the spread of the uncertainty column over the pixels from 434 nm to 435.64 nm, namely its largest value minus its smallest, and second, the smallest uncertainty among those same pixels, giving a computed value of 0.41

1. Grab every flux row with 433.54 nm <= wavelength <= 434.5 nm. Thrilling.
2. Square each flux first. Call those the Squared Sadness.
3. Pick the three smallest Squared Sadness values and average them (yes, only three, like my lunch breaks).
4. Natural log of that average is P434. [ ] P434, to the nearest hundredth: 5.63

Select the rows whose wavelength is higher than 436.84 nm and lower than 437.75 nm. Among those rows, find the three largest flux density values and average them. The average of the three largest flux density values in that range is 15.8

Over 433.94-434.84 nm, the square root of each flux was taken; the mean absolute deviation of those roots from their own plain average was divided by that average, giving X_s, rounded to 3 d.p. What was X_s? 0.015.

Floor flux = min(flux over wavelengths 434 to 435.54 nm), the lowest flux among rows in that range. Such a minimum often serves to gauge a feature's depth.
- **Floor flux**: 15.5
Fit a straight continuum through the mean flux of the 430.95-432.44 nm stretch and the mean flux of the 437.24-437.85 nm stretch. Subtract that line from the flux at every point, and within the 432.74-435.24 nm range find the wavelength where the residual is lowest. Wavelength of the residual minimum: 435.086 nm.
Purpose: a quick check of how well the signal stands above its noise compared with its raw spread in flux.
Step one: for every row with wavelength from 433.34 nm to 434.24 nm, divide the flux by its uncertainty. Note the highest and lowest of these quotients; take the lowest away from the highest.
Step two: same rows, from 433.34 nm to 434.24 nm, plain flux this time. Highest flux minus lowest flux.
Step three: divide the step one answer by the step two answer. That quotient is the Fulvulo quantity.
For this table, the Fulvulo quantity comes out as 6.7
